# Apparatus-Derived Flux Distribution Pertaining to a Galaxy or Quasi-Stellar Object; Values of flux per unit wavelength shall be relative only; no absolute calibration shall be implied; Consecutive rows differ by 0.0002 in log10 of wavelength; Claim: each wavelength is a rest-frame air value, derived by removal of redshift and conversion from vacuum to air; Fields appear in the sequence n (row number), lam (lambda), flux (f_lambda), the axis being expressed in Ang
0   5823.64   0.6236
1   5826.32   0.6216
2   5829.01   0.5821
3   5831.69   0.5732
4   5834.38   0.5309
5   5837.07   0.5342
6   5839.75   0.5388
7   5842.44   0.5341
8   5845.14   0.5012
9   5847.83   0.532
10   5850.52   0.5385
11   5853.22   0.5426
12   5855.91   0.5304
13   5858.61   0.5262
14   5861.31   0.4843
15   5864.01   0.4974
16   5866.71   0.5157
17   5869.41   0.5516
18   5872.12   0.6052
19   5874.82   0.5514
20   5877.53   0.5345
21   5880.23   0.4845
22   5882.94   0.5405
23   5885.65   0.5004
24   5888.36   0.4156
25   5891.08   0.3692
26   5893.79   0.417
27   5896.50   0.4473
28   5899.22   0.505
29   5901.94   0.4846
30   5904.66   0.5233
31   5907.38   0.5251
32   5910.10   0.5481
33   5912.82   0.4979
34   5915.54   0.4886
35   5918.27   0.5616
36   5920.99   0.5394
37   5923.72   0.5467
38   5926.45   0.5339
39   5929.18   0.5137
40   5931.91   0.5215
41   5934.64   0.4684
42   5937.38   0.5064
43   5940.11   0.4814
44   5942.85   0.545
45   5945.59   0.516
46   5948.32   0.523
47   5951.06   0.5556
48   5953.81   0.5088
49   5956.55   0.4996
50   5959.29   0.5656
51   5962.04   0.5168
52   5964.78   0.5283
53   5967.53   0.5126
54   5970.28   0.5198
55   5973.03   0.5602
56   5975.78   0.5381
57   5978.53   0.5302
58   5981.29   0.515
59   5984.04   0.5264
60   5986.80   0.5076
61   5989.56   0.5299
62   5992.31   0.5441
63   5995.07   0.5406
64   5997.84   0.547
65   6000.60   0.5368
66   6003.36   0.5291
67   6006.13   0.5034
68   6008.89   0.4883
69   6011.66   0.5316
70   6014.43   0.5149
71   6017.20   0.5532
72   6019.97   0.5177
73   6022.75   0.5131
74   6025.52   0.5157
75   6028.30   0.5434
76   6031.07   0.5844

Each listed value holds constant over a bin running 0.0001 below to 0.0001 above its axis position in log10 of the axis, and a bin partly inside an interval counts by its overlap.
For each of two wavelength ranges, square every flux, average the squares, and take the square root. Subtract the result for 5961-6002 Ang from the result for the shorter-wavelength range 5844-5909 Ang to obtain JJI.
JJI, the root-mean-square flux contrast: -0.0228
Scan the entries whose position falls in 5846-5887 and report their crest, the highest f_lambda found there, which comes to 0.6052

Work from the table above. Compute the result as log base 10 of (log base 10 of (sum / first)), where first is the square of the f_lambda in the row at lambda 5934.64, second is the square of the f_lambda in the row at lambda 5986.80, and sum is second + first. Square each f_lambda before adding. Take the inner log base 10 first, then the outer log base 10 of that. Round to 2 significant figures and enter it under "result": -0.47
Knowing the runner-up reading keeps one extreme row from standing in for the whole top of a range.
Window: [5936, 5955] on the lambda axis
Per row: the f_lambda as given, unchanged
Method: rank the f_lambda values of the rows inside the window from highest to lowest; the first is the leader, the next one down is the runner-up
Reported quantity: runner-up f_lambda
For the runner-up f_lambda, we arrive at 0.545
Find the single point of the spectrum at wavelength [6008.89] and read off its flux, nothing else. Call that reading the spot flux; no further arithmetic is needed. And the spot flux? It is 0.4883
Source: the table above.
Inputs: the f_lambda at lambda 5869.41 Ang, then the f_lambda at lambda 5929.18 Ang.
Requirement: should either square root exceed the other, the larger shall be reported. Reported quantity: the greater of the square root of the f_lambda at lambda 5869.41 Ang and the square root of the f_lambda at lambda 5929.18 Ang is 0.743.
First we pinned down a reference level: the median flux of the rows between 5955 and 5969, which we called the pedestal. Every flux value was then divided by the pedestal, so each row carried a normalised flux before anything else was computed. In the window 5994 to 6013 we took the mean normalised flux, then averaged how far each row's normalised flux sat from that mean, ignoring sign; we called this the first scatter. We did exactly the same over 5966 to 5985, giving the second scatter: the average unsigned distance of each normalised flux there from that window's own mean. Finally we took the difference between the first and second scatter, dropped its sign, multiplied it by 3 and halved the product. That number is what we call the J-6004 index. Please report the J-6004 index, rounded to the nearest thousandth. 0.014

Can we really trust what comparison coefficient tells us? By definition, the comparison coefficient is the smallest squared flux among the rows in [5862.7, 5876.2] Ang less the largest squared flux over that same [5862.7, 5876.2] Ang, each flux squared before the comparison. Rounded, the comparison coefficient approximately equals -0.119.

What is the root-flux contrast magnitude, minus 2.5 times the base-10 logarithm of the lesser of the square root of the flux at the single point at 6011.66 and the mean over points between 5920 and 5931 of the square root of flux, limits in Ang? 0.343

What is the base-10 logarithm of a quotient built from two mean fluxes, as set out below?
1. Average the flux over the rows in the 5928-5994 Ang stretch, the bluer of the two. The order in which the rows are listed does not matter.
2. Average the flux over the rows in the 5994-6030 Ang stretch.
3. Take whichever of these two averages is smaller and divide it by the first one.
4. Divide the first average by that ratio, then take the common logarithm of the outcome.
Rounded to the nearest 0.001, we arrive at -0.282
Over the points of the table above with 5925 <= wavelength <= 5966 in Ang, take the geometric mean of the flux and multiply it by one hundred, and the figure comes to 51.8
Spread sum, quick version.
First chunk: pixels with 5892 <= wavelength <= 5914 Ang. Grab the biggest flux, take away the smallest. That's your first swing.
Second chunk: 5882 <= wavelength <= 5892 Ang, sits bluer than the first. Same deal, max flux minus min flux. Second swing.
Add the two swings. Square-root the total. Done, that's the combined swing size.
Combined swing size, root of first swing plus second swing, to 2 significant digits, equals 0.55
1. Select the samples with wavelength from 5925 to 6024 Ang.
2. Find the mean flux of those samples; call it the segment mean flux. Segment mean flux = 0.523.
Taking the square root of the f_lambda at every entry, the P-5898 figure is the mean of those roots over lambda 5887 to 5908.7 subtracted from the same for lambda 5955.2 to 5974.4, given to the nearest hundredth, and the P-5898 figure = 0.05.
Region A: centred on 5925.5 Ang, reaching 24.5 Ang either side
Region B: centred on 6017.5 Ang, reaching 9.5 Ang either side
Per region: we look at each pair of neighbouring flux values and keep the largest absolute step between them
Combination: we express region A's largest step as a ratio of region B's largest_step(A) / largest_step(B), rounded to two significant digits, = 1.7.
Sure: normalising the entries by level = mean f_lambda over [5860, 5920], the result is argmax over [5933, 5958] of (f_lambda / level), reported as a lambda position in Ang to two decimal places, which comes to 5951.06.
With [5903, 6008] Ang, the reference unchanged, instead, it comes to 5959.29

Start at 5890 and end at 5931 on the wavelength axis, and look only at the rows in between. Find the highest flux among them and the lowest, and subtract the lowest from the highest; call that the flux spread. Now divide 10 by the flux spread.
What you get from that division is 52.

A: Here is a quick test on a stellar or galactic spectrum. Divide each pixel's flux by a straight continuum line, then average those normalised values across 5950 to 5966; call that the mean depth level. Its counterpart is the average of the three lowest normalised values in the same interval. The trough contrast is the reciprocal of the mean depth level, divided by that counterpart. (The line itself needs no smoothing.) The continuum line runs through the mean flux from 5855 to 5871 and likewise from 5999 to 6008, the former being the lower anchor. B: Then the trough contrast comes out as 1.01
